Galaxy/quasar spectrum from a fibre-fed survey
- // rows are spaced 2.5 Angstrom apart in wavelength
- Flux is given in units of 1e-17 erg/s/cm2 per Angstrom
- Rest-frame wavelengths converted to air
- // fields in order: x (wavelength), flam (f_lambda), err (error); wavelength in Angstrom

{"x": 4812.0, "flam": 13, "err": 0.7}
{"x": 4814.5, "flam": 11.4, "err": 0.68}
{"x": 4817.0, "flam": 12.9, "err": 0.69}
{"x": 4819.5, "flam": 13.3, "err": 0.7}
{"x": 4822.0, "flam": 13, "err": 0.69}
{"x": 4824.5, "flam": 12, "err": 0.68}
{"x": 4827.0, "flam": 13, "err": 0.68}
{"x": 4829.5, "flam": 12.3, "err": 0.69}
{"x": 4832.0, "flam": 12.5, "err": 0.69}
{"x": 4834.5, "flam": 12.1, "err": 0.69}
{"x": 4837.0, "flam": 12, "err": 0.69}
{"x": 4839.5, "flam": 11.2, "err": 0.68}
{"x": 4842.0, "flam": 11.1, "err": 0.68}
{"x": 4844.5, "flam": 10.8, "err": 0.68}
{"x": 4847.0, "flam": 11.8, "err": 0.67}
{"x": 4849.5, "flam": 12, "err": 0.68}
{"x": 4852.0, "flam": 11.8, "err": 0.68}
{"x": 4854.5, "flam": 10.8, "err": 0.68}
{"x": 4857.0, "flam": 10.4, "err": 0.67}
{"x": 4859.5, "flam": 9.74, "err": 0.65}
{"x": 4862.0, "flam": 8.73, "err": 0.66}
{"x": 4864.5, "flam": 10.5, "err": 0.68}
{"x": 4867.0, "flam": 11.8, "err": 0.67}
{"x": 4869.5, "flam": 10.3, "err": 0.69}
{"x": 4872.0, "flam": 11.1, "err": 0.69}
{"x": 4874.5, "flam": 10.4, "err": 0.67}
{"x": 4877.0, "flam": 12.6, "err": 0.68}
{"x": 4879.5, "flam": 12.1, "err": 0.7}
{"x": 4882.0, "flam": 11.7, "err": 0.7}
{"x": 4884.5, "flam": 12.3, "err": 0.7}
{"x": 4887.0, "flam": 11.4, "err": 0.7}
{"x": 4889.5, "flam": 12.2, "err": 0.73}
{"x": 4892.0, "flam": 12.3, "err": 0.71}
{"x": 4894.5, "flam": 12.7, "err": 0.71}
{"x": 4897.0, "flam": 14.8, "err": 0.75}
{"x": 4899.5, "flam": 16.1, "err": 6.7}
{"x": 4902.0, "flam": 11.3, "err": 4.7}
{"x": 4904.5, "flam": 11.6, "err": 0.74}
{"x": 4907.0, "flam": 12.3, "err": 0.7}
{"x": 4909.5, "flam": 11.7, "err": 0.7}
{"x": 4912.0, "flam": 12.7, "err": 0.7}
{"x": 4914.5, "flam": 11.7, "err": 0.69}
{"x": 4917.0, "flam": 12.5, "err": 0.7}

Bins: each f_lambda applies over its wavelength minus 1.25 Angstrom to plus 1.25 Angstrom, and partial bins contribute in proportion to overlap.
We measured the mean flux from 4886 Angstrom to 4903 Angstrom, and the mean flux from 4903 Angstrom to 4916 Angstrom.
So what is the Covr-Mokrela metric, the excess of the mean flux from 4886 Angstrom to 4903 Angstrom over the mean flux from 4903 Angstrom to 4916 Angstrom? 1.0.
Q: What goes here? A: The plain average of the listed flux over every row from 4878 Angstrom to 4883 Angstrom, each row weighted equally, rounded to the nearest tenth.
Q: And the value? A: 11.9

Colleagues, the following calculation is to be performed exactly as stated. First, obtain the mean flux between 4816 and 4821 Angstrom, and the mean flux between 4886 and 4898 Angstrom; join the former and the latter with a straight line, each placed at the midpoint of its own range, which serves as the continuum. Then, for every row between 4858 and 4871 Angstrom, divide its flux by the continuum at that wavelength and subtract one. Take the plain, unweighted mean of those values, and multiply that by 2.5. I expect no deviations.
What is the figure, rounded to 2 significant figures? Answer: -0.51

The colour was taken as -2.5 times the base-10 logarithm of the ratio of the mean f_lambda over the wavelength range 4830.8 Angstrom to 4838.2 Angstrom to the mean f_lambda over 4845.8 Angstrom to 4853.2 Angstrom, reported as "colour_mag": -0.03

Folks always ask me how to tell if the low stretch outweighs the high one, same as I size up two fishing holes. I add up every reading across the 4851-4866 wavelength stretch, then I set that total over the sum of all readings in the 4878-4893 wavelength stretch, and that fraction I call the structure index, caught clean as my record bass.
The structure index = 0.86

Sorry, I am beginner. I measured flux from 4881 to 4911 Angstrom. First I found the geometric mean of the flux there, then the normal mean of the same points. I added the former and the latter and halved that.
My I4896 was 12.5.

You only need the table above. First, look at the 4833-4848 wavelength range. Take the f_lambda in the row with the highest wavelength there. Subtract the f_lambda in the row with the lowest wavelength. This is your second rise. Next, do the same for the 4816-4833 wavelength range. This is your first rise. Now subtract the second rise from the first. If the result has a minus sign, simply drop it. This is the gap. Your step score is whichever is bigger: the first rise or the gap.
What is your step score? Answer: 0.1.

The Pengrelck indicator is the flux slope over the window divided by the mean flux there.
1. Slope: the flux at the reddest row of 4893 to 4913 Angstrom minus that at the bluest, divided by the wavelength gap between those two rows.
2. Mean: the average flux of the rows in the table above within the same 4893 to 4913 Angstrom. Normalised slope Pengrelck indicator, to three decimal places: 0.000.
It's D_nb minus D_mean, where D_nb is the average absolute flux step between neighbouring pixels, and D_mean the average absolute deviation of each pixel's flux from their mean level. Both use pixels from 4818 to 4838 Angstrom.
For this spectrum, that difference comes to 0.1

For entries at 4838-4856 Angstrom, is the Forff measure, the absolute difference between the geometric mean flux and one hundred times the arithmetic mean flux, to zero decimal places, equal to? 1124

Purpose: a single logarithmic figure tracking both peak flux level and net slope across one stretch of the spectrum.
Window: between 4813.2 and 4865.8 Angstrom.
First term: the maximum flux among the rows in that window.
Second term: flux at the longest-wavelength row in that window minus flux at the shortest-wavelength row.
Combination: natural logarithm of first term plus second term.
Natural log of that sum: 2.52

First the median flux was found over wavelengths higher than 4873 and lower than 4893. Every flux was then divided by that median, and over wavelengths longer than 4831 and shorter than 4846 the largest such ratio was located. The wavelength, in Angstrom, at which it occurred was 4832.0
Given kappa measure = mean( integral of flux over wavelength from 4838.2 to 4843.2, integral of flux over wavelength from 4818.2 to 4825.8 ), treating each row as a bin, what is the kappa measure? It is 76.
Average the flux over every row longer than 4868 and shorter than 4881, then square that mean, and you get 128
